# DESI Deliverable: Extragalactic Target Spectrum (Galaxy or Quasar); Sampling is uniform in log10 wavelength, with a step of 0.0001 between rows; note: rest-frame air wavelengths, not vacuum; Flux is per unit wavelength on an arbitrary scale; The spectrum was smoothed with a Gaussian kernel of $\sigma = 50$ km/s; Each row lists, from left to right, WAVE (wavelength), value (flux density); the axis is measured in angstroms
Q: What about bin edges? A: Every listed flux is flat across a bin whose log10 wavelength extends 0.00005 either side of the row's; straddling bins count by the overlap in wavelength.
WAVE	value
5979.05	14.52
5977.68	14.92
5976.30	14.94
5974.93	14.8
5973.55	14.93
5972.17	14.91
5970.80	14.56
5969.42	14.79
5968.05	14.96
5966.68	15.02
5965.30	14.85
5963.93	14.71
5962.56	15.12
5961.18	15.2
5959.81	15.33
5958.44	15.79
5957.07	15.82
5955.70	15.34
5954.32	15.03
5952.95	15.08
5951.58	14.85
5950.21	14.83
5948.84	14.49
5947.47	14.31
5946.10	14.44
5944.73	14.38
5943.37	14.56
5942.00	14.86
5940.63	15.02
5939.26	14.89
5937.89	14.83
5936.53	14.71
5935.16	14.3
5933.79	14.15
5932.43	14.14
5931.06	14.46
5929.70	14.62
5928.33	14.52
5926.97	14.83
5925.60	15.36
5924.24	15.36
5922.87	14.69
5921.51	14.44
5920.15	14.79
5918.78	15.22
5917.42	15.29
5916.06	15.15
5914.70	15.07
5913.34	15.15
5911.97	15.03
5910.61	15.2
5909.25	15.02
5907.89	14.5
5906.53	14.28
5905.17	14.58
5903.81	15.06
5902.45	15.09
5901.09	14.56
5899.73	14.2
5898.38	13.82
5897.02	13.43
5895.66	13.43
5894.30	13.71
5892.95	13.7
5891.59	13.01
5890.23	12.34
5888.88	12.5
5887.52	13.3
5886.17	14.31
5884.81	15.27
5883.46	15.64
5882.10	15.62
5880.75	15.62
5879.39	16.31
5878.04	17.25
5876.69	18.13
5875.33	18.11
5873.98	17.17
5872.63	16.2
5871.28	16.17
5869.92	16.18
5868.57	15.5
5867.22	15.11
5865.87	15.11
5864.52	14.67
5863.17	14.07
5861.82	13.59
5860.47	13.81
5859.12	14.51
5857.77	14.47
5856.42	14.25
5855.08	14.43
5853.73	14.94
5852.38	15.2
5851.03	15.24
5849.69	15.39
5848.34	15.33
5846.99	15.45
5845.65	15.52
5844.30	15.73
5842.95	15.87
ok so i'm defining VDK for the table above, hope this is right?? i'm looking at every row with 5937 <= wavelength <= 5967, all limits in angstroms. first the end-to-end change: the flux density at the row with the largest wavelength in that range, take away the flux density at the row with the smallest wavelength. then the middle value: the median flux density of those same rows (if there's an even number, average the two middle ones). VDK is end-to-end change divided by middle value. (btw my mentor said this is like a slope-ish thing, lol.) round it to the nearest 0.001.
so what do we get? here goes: 0.013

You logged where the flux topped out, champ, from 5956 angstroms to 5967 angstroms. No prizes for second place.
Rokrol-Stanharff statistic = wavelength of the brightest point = 5957.07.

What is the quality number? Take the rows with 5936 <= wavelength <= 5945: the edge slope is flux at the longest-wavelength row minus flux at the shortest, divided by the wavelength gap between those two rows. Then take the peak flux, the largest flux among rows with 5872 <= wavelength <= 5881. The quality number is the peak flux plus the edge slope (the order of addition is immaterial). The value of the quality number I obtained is 18.1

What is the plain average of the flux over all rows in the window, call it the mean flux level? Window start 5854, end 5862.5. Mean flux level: 14.2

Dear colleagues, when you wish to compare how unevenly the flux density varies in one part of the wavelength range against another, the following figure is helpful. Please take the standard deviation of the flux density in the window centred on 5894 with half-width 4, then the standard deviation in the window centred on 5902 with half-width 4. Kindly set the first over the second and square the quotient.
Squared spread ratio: 1.13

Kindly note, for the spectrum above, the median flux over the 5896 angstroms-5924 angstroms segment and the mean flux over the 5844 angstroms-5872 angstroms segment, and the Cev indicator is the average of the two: 14.9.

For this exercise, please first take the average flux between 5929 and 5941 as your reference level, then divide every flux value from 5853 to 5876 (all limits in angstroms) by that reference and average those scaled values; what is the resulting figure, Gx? 1.04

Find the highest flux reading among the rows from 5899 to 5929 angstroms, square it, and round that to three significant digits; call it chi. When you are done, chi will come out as 236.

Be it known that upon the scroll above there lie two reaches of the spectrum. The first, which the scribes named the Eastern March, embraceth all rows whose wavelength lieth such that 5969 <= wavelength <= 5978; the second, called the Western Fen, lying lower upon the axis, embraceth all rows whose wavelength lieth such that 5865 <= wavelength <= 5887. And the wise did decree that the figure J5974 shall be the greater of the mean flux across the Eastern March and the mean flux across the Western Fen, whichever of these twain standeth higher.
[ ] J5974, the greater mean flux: 16.1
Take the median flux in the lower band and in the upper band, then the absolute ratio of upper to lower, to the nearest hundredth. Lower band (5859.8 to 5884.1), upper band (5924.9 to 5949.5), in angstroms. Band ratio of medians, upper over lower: 0.93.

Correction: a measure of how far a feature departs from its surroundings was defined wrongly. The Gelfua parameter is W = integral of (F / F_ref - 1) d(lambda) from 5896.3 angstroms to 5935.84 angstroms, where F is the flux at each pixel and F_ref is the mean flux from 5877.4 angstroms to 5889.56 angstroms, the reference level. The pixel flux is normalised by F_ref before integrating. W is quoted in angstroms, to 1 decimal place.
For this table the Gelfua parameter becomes -1.0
